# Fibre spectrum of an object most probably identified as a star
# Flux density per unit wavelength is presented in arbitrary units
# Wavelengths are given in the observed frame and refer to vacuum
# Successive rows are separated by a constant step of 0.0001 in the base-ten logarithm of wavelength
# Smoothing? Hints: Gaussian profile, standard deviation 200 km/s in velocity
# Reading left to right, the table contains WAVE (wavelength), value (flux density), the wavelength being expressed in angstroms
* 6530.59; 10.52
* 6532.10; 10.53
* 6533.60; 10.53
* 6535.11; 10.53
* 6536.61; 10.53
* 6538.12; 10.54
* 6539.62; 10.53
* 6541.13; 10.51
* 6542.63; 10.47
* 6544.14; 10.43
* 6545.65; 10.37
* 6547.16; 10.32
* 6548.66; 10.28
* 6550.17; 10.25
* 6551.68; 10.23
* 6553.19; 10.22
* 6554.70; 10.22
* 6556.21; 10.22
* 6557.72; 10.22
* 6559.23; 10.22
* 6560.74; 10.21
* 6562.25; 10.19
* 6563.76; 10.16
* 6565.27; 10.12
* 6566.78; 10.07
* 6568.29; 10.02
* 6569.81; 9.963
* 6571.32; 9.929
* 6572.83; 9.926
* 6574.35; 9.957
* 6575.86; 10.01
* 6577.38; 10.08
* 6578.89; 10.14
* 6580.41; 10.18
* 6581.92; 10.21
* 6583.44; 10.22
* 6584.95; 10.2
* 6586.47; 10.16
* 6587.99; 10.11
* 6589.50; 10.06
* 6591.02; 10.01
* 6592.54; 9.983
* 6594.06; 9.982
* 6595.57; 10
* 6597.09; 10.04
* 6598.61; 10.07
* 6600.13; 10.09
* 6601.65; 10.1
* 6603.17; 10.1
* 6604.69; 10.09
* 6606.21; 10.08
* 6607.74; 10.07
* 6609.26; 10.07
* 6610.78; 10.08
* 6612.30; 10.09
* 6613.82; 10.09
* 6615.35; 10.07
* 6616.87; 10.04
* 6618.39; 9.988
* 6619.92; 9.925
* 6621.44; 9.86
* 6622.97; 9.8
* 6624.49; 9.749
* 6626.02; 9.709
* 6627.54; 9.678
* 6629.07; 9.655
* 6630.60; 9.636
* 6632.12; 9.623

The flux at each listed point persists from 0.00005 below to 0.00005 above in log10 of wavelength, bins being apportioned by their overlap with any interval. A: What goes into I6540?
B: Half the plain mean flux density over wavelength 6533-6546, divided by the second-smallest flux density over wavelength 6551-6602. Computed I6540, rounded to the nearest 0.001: 0.528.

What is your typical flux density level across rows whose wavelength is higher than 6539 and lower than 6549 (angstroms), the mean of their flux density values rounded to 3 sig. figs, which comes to 10.4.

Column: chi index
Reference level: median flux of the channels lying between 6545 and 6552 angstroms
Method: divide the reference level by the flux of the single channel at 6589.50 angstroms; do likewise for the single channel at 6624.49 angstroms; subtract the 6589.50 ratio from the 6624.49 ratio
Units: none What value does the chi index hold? 0.0326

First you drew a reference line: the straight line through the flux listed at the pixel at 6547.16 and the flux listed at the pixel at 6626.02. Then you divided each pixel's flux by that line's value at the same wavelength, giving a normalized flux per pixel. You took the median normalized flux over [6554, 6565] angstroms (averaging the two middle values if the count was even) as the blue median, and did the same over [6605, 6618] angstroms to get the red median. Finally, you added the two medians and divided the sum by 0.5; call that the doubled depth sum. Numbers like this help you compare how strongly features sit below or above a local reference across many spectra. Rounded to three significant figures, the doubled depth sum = 4.05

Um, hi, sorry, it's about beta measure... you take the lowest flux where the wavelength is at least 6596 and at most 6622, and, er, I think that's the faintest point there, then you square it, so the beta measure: 97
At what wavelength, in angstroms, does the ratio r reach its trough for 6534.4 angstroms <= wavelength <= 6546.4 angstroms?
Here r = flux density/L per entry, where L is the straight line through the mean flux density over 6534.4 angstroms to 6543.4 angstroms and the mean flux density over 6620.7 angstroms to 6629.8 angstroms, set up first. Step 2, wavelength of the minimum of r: 6545.65 angstroms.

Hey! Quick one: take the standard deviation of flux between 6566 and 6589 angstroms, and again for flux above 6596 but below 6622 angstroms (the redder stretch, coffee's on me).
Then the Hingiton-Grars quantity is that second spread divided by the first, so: 0.63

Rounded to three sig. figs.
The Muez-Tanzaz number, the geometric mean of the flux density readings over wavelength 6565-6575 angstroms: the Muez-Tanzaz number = 10.0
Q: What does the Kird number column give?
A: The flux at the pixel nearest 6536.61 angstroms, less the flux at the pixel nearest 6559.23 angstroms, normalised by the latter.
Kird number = 0.030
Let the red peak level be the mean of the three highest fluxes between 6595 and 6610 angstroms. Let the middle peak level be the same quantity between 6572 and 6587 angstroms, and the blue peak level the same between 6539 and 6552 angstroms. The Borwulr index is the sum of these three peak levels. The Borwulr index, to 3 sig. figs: 30.8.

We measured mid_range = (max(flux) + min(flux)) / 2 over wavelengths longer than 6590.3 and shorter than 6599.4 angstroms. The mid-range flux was 10.0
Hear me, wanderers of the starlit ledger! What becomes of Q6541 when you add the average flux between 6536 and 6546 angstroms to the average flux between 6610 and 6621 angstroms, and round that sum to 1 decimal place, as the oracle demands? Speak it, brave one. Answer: 20.5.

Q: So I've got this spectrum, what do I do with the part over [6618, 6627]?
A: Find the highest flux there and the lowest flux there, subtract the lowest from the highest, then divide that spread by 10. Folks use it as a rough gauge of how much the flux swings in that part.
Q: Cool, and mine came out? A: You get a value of 0.028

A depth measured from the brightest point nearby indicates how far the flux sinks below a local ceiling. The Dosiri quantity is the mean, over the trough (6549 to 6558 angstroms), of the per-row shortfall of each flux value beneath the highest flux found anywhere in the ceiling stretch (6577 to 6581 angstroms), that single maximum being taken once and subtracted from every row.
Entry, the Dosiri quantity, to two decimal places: -0.05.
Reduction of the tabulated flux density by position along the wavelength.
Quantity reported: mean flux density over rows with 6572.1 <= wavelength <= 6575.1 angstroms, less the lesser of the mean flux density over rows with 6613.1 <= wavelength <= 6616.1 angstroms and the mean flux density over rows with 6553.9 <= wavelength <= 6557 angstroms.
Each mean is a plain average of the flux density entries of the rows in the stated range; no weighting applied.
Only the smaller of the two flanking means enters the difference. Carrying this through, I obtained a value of -0.14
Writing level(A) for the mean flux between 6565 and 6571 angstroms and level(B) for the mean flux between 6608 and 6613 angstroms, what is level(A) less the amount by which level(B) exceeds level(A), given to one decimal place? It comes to 10.0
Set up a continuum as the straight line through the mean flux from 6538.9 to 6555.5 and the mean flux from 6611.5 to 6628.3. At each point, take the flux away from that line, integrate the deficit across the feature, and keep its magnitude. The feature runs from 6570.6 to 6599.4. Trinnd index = 1.5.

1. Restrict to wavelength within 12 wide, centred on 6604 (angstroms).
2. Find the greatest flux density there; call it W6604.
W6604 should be 10.1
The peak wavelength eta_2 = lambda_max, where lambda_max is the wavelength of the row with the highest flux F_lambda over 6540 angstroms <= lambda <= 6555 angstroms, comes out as 6541.13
